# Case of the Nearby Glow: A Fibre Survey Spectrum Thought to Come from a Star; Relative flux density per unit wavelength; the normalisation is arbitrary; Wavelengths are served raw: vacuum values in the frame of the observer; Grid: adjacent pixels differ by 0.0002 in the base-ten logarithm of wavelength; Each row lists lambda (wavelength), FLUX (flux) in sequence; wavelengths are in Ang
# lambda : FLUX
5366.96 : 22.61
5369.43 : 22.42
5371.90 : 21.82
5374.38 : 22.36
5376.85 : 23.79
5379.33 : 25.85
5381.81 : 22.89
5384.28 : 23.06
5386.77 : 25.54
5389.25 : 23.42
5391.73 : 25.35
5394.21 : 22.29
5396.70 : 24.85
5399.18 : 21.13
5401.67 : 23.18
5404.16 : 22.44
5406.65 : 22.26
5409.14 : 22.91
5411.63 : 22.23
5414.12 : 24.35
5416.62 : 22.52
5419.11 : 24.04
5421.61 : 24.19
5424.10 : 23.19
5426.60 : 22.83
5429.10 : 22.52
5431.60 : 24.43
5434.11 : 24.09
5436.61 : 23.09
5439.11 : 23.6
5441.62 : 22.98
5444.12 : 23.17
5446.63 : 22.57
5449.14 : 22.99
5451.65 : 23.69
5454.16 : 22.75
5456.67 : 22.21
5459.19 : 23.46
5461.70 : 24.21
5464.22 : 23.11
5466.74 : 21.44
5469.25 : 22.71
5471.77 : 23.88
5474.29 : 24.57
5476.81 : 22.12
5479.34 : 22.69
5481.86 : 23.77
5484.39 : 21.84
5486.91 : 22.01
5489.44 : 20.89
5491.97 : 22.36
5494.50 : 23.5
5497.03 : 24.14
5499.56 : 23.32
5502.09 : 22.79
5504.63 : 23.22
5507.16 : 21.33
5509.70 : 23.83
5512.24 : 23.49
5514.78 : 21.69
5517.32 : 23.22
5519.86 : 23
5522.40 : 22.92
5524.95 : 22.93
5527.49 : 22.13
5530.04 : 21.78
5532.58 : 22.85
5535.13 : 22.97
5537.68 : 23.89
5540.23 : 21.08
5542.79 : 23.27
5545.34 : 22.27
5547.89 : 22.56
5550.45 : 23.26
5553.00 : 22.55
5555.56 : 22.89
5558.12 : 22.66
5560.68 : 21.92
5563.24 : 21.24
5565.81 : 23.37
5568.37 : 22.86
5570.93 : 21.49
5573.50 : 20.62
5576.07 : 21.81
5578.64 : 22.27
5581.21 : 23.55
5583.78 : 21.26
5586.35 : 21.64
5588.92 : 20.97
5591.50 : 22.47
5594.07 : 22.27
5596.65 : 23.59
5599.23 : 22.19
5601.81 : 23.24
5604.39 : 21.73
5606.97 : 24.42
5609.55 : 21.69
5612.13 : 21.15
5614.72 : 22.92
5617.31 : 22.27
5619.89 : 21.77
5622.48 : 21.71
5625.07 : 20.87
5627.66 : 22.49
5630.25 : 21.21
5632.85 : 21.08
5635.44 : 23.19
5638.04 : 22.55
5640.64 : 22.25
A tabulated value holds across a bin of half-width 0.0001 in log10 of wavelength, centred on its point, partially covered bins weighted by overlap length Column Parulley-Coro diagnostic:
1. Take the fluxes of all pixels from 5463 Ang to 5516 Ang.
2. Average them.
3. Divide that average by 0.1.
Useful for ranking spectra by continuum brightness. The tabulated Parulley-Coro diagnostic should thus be 228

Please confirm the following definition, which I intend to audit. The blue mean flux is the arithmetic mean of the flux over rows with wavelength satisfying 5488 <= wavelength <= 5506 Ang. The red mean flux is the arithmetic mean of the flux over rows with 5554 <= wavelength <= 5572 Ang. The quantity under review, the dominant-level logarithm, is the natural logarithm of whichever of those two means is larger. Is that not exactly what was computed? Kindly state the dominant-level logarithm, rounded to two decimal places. 3.13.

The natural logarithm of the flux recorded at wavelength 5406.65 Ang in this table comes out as 3.10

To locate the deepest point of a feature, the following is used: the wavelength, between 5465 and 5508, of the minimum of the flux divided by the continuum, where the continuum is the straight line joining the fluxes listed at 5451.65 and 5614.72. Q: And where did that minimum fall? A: 5489.44 Ang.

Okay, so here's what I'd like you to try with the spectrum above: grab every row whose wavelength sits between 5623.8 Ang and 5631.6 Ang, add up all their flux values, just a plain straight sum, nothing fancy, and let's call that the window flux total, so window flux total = 65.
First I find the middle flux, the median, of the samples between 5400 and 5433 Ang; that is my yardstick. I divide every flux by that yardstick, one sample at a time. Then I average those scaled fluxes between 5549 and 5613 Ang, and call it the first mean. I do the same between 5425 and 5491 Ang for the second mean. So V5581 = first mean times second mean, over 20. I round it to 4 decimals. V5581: 0.0488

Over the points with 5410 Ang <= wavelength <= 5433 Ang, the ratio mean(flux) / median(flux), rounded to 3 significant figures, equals 1.01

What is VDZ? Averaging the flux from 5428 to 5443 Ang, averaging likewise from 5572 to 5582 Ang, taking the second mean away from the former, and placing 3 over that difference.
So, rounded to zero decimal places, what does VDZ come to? 2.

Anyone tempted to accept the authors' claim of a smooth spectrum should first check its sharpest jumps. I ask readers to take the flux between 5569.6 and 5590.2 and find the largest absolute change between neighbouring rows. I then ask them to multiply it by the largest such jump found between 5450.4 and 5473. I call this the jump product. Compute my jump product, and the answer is 3.8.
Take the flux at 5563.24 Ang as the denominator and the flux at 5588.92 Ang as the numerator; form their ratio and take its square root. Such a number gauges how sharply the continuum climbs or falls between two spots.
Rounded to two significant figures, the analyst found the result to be 0.99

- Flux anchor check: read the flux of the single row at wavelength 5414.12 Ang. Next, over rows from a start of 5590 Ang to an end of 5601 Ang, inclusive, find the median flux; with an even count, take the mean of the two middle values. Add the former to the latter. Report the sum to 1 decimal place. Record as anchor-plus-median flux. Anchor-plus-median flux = 46.7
